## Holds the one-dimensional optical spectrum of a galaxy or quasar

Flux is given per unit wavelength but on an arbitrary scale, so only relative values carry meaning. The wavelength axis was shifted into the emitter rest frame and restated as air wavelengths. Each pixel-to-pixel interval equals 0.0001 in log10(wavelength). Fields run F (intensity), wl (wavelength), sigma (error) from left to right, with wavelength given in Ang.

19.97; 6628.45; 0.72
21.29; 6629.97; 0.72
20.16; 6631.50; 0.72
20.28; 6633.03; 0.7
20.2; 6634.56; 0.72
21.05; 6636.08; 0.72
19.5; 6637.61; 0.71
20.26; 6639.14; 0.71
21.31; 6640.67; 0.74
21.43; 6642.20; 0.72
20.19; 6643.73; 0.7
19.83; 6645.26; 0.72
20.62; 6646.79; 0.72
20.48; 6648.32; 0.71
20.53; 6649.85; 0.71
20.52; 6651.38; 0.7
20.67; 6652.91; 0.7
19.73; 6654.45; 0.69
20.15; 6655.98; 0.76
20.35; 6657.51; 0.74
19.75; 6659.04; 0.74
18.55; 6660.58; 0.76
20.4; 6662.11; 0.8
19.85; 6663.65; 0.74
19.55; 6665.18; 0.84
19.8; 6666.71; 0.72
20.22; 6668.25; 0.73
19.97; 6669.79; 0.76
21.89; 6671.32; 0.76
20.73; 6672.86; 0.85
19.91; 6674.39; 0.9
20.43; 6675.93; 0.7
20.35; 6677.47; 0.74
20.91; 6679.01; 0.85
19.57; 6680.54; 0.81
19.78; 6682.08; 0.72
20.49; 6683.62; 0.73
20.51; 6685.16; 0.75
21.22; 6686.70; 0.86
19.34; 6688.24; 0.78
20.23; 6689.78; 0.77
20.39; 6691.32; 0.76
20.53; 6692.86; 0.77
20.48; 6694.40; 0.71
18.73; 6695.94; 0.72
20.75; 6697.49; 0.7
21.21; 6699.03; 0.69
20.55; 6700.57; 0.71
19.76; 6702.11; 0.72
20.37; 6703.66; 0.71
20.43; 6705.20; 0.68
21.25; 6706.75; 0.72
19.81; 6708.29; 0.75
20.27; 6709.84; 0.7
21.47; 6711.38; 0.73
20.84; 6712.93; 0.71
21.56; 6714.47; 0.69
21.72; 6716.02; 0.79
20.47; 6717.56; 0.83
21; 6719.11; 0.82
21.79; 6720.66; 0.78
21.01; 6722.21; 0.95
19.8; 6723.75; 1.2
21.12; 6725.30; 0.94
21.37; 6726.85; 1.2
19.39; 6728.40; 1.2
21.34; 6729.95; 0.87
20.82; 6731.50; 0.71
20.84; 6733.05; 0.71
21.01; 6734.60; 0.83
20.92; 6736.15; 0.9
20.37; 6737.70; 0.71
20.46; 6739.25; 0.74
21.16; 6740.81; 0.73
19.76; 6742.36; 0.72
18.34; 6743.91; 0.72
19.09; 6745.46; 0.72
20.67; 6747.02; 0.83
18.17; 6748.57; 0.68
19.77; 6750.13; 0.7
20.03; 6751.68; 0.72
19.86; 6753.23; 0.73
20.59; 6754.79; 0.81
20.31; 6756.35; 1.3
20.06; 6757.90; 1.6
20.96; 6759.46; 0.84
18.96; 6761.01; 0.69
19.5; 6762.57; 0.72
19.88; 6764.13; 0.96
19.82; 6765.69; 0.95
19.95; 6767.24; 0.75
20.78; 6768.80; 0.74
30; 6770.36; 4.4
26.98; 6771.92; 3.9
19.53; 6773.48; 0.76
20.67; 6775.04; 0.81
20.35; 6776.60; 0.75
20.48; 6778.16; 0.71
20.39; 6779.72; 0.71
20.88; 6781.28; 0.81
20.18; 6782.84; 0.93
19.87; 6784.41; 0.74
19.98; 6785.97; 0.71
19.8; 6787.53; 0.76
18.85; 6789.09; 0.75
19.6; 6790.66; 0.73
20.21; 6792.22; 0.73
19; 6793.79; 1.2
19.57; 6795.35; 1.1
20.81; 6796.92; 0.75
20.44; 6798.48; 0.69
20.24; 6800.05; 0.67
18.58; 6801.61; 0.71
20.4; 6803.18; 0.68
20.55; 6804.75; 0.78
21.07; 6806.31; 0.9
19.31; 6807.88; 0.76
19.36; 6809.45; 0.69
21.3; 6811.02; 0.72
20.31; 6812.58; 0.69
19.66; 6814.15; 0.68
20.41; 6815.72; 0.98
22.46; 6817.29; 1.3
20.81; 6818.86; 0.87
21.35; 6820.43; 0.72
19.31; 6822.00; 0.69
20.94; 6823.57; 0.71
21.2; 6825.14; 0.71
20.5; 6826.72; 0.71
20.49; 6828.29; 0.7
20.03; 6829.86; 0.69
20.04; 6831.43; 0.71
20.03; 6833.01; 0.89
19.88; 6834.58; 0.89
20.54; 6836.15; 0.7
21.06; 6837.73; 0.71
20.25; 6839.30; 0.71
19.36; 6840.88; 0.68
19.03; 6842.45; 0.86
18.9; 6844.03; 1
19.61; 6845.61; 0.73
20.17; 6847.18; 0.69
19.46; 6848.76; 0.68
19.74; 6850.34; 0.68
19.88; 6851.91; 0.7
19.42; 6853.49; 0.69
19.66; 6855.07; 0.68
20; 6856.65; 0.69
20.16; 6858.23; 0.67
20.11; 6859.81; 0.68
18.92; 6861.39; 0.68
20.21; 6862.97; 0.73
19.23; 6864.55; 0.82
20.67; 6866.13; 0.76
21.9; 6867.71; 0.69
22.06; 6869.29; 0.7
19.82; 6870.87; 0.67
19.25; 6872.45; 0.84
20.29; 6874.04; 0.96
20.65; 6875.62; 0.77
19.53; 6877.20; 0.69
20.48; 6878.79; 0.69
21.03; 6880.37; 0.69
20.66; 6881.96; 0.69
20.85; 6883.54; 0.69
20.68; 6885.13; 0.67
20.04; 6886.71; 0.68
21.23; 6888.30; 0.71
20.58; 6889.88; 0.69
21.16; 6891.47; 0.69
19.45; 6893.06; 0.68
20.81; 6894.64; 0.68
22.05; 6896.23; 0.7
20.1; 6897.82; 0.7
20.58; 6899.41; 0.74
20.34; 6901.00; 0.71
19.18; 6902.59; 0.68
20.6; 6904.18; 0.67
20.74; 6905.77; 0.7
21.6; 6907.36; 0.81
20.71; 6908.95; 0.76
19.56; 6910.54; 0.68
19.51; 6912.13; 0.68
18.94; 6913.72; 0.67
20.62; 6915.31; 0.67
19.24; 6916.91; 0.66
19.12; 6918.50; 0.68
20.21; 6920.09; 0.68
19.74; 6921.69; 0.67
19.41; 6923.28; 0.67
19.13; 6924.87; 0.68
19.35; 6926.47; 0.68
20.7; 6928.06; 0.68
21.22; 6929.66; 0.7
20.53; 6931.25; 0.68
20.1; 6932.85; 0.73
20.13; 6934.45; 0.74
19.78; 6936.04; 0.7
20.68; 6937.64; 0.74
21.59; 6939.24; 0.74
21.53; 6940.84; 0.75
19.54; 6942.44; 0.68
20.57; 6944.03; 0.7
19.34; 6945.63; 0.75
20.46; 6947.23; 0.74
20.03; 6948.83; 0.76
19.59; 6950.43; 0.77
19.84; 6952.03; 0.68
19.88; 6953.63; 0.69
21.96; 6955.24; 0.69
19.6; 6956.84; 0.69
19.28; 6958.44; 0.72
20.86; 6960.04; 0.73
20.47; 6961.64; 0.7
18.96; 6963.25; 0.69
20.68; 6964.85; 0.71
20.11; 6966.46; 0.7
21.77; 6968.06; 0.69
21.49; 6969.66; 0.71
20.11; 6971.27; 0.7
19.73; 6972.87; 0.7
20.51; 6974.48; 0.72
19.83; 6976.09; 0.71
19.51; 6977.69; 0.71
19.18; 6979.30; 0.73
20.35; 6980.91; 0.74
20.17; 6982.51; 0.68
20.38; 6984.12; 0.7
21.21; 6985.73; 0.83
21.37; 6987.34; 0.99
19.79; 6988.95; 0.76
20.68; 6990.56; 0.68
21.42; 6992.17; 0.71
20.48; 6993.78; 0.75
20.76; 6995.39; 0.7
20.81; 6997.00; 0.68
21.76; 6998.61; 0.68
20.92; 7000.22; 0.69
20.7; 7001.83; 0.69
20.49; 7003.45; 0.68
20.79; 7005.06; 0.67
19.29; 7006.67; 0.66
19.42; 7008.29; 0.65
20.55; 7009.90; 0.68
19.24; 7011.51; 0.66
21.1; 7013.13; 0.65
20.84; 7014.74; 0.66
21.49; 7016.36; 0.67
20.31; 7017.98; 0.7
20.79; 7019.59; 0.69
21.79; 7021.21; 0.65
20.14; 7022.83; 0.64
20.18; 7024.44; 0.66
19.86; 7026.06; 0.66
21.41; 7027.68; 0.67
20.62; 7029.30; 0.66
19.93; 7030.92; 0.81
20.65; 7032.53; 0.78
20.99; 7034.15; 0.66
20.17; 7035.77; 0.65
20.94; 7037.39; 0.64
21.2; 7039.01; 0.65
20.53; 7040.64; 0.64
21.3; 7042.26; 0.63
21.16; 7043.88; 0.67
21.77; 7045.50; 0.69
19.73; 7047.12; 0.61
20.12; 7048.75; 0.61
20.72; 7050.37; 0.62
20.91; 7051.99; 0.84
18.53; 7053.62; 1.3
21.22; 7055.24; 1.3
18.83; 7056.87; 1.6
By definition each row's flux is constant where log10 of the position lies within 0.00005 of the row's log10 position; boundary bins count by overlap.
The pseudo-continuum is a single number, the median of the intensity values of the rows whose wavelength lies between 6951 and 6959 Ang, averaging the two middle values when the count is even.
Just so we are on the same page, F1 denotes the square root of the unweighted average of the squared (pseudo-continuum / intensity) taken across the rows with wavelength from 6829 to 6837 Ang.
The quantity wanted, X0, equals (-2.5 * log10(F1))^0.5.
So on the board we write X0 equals 0.12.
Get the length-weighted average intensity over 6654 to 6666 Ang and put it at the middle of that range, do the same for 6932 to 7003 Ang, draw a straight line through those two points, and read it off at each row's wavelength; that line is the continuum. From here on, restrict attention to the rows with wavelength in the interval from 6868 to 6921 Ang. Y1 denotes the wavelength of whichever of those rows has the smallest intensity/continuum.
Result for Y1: 6913.72 Ang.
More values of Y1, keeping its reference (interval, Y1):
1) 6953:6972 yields 6963.25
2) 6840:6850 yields 6844.03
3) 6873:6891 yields 6877.20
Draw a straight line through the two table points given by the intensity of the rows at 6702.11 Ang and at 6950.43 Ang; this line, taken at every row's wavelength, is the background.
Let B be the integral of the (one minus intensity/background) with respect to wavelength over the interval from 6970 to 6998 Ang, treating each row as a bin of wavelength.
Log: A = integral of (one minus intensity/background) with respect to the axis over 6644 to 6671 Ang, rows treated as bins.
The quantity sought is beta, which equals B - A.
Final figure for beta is -0.8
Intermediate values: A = -0.4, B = -1.2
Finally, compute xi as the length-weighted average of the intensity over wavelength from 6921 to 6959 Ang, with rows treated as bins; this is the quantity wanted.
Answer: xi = 20.2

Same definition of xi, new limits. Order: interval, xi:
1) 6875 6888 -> 20.5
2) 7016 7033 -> 20.6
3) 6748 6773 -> 21.0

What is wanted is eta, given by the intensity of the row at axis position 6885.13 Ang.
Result 20.68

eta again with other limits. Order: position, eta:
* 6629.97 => 21.29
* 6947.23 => 20.46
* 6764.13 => 19.88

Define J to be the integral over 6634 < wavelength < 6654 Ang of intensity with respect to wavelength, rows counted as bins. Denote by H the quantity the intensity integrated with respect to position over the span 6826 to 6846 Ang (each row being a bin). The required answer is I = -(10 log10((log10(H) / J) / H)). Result 48.0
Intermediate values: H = 400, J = 409.9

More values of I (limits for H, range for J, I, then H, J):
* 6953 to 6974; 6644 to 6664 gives 48.2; 428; 402.3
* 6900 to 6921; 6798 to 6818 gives 48.1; 421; 406.1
